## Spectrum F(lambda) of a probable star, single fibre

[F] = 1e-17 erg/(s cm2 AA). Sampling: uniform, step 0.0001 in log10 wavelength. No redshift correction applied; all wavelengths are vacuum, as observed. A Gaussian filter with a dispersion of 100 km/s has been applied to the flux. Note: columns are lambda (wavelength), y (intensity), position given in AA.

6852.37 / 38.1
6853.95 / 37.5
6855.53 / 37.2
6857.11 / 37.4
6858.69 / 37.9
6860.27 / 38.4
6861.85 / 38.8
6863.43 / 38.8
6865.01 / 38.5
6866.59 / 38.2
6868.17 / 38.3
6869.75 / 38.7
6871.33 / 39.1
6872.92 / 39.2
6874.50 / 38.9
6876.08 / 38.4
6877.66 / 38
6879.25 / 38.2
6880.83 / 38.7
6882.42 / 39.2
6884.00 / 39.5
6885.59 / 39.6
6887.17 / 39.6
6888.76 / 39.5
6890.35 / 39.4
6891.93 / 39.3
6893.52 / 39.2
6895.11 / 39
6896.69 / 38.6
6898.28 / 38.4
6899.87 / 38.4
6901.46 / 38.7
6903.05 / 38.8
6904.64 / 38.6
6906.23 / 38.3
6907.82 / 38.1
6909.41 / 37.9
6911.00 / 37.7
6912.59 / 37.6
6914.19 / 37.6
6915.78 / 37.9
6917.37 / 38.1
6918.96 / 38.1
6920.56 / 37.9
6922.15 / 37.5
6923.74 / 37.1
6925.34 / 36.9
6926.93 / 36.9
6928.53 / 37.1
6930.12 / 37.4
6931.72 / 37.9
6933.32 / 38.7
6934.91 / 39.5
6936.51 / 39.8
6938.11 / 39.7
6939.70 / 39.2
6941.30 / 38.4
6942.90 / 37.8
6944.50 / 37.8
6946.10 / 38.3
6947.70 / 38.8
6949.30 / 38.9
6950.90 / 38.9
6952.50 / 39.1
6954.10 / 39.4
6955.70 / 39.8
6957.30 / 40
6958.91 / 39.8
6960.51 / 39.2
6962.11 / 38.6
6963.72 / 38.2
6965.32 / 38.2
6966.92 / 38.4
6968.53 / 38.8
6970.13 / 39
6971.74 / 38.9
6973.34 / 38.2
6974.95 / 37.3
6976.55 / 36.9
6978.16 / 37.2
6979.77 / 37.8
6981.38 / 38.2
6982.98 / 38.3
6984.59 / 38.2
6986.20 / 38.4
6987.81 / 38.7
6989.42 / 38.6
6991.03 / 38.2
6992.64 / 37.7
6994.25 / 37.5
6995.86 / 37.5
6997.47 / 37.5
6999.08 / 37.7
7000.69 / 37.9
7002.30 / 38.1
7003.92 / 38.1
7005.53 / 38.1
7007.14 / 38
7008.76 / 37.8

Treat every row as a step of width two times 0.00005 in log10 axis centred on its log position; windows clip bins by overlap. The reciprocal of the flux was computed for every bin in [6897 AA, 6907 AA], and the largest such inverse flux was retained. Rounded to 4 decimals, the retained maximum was 0.0261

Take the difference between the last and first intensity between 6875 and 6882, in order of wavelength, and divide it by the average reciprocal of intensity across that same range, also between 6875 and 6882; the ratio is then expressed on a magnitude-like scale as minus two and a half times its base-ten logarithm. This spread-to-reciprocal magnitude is -2.65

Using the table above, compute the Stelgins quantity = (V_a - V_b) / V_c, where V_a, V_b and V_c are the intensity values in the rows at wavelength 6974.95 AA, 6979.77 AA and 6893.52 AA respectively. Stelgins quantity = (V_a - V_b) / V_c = -0.013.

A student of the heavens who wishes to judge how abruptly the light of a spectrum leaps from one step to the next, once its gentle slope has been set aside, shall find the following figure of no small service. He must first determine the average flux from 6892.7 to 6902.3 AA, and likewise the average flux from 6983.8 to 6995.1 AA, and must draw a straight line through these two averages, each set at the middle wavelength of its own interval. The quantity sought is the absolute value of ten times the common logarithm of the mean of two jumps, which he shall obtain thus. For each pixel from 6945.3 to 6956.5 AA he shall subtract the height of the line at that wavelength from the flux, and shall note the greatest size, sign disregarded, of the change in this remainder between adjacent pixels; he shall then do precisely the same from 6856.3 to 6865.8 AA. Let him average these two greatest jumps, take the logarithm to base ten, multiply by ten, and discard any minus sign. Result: 2.9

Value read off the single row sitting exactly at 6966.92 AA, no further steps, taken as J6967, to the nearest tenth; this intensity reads 38.4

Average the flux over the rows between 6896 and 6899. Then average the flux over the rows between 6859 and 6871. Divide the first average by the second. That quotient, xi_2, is 1.00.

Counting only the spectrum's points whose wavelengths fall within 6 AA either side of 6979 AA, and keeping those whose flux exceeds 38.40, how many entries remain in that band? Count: 0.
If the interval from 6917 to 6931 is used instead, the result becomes 0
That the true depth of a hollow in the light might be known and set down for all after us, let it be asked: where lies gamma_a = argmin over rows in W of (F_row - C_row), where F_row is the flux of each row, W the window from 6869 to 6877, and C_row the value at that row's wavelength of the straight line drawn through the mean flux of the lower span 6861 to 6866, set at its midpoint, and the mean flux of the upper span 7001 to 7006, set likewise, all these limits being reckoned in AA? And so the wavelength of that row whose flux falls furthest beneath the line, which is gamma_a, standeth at 6876.08 AA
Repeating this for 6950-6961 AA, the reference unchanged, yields 6950.90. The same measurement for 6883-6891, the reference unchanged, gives 6890.35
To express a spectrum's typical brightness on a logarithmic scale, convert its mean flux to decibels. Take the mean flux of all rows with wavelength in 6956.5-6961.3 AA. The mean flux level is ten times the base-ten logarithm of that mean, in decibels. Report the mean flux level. 16.0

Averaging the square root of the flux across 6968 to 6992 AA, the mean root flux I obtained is 6.18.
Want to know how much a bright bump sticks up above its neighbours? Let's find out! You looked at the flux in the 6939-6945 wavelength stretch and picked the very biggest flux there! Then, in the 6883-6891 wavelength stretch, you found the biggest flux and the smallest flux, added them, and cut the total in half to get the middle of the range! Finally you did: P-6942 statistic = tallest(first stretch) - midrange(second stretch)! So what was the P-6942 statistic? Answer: -0.30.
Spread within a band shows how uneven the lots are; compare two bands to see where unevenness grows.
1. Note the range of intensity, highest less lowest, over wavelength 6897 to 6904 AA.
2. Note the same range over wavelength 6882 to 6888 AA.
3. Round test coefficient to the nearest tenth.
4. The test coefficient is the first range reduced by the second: 0.0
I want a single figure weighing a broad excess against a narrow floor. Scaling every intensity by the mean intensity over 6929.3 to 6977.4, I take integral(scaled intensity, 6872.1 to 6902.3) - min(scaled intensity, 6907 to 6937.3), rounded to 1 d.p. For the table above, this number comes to 29.4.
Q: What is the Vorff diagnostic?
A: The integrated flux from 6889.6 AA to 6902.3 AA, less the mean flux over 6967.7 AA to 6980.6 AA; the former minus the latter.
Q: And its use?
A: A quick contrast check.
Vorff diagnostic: 456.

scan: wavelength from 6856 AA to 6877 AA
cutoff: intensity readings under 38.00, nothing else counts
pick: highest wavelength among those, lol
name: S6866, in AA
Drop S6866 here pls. 6858.69 AA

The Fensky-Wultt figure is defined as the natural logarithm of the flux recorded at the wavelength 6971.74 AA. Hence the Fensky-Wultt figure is 3.66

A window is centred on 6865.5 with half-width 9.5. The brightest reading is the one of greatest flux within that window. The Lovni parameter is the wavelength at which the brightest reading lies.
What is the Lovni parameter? 6872.92 AA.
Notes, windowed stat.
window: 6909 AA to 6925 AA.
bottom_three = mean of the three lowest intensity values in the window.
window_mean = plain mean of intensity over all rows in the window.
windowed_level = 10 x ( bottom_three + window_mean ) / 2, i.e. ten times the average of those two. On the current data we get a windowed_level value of 376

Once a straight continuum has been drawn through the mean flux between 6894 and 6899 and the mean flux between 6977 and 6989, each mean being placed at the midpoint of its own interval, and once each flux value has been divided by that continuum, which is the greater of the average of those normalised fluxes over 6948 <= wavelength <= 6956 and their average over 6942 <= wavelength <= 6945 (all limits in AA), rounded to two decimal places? 1.02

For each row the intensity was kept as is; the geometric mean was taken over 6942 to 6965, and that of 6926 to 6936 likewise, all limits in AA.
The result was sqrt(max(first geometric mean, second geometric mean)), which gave 6.24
